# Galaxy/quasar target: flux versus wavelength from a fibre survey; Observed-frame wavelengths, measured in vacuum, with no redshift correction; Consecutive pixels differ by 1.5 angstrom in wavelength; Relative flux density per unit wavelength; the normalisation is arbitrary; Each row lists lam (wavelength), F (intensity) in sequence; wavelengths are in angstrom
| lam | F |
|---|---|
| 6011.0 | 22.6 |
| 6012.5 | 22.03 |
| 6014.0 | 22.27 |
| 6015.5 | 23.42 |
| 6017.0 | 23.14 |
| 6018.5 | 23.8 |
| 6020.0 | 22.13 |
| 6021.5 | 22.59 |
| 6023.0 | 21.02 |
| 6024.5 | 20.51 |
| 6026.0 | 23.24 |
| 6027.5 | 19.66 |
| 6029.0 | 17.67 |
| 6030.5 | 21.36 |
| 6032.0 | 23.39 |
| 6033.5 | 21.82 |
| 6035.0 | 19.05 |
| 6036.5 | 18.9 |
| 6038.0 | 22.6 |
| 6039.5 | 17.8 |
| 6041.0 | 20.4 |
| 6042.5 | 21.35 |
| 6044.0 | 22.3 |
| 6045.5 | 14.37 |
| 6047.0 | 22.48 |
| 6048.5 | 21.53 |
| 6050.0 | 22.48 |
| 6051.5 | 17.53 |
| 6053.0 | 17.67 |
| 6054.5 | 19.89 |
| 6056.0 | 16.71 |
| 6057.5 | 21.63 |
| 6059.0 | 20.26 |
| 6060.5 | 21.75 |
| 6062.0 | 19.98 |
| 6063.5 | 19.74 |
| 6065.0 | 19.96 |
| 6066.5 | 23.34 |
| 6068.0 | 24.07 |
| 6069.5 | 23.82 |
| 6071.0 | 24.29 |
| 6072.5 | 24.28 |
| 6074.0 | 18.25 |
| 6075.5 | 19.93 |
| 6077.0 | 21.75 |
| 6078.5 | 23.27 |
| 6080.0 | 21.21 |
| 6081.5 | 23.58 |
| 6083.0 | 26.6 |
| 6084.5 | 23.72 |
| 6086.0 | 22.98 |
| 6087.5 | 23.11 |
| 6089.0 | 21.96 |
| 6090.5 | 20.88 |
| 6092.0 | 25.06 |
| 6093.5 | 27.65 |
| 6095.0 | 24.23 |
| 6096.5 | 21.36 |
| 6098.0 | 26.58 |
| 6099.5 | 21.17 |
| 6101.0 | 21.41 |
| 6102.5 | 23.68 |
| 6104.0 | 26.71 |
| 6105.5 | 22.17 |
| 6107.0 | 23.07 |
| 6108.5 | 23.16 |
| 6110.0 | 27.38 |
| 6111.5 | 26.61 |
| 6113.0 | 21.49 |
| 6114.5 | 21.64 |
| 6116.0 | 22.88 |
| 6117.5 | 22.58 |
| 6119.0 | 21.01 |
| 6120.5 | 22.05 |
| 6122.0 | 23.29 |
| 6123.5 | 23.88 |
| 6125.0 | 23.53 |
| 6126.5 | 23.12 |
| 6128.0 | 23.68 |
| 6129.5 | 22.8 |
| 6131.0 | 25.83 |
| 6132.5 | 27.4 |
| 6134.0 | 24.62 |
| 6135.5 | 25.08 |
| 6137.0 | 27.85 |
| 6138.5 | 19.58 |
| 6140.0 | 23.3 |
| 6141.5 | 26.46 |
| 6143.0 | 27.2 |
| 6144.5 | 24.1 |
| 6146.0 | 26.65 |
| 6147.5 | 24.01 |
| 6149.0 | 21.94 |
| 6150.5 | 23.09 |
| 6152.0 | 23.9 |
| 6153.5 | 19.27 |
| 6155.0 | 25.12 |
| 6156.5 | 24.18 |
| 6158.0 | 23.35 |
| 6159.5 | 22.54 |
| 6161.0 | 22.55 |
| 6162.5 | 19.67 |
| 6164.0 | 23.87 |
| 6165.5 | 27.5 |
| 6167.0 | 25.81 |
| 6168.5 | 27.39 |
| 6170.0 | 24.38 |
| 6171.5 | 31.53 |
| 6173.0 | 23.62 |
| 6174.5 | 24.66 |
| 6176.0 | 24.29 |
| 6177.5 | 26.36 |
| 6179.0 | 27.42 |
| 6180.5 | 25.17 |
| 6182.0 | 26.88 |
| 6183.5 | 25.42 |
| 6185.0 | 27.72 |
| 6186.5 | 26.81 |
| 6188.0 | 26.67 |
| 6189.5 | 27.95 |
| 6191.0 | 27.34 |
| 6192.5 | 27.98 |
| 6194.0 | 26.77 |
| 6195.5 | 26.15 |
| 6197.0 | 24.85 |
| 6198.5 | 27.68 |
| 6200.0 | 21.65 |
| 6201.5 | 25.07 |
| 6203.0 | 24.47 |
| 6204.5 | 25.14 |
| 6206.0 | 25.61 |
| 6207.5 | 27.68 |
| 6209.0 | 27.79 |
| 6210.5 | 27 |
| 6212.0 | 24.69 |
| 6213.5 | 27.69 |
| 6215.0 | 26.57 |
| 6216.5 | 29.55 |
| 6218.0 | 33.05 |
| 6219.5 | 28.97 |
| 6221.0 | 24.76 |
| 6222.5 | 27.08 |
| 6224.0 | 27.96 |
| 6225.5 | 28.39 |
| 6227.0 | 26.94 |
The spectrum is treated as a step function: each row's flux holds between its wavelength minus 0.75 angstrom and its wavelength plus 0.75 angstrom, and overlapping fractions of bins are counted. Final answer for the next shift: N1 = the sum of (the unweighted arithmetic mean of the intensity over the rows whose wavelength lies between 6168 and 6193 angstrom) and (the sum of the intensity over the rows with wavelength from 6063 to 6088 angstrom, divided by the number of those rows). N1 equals 49.1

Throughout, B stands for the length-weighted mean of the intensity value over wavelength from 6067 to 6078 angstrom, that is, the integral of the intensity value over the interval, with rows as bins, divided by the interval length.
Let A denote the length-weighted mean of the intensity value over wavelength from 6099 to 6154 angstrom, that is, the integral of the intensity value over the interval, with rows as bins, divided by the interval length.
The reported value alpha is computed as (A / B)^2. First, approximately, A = 23.8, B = 22.4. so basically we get 1.1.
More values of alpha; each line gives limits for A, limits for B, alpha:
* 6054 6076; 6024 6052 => 1.1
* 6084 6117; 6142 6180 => 0.9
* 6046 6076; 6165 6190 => 0.6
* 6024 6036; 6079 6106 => 0.8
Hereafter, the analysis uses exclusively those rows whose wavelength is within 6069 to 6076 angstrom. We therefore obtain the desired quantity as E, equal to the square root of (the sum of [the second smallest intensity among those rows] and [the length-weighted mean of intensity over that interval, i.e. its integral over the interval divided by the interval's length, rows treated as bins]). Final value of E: 6.5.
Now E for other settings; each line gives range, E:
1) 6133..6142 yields 6.9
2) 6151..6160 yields 6.8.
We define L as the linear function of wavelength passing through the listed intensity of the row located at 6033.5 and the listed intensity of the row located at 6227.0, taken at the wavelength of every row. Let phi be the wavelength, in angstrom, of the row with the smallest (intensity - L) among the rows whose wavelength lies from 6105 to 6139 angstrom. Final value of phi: 6138.5 angstrom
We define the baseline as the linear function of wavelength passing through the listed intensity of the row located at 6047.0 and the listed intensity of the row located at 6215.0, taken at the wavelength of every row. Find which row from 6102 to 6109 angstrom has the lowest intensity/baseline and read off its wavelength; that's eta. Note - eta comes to 6105.5 angstrom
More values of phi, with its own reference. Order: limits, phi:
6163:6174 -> 6173.0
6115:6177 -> 6153.5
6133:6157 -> 6153.5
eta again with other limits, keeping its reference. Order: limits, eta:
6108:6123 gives 6119.0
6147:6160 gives 6153.5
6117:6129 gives 6119.0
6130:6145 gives 6138.5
